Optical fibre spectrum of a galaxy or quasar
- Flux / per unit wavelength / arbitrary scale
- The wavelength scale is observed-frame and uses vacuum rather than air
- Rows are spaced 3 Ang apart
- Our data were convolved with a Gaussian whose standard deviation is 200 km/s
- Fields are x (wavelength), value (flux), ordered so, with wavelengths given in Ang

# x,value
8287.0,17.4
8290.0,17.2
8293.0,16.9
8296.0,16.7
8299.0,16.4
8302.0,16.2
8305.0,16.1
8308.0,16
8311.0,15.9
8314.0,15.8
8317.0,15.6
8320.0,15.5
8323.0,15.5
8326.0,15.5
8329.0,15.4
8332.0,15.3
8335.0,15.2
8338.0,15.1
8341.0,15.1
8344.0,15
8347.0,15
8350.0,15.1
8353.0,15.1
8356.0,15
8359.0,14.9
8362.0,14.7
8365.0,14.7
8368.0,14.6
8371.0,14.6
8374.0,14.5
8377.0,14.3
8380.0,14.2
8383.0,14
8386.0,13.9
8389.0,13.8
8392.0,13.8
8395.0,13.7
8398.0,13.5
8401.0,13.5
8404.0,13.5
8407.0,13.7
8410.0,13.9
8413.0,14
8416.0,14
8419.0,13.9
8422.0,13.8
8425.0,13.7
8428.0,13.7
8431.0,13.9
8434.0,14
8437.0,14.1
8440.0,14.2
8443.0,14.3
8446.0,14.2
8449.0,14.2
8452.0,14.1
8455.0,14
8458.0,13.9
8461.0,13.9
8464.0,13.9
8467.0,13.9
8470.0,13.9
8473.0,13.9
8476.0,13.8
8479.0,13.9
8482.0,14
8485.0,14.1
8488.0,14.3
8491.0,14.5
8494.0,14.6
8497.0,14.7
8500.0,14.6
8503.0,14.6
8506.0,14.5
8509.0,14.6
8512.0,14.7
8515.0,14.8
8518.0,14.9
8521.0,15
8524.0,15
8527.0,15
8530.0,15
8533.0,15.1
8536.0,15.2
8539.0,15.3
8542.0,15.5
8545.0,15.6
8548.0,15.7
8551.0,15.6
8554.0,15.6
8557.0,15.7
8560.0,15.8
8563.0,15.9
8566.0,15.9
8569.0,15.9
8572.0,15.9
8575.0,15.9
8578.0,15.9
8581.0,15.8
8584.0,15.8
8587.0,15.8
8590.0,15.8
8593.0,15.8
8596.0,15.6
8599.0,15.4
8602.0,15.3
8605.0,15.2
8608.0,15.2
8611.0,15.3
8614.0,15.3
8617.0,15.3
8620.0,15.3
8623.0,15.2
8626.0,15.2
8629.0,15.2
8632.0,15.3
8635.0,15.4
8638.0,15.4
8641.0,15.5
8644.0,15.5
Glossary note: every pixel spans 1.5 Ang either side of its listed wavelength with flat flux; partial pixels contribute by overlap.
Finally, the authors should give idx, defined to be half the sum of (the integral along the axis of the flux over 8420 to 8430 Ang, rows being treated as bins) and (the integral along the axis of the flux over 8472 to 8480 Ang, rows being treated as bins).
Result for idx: 124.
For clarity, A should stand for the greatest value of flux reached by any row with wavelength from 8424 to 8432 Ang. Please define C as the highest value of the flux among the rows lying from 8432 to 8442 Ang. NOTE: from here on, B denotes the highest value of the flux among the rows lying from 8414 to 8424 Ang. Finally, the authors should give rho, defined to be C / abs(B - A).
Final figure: 142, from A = 13.9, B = 14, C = 14.2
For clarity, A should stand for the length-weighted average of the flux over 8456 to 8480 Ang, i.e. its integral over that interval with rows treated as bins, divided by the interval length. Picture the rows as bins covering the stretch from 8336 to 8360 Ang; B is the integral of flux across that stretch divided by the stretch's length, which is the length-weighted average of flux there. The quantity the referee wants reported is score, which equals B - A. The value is 1.2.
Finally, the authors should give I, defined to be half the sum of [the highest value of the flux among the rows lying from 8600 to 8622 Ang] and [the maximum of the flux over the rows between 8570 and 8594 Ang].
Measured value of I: 15.6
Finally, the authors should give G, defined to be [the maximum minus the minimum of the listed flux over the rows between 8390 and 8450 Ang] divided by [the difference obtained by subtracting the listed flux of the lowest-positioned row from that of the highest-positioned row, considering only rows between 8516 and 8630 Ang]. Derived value 3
